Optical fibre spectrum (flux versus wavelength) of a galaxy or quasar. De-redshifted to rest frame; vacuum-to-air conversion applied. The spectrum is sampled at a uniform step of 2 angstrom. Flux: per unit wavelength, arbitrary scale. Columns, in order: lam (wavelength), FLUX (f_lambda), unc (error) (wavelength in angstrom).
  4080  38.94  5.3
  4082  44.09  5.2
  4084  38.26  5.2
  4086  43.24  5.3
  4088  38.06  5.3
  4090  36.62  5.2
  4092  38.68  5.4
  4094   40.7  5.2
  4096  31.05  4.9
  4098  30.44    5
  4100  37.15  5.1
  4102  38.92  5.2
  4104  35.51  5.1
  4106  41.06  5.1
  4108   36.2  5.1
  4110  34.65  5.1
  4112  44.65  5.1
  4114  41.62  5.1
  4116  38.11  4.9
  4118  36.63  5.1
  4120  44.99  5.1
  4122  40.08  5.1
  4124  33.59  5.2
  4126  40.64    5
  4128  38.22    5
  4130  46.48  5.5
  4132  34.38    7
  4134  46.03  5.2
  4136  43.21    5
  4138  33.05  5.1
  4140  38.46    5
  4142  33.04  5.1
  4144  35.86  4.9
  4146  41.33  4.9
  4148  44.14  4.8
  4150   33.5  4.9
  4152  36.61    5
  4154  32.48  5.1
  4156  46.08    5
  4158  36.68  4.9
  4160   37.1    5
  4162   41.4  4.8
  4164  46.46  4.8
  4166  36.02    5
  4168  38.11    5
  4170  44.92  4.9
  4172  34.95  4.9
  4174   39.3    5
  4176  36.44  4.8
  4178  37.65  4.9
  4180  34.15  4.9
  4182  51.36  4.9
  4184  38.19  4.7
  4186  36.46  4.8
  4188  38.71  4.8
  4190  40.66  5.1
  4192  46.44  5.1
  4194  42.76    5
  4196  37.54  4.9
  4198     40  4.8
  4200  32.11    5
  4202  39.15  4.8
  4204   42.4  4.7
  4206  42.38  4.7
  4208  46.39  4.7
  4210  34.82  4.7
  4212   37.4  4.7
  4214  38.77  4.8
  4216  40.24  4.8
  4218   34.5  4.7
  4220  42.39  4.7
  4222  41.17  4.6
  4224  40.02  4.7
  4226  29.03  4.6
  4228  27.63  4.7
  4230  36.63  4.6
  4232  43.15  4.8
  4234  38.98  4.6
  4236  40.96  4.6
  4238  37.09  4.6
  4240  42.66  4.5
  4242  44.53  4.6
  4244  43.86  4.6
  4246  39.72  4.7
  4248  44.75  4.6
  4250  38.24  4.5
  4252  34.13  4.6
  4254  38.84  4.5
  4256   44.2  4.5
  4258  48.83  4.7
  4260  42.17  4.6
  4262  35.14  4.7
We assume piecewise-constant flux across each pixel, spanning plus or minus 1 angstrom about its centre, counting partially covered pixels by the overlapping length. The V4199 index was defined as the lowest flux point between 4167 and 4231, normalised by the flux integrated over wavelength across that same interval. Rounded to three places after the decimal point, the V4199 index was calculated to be 0.011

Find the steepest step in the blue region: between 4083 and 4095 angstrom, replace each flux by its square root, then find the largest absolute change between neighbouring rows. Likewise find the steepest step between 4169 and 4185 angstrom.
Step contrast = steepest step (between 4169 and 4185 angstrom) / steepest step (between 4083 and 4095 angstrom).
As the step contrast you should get 3.3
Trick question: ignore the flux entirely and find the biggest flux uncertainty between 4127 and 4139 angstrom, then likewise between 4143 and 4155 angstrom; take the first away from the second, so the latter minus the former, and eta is -1.9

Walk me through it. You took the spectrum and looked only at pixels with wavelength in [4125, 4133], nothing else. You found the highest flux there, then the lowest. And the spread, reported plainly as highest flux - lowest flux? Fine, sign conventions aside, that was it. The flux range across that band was 12.1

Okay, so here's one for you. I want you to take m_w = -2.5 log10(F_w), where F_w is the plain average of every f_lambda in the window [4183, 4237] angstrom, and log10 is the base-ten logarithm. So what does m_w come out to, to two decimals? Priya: -3.97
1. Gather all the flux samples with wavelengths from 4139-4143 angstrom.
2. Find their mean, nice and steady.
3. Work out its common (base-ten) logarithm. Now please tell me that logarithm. 1.553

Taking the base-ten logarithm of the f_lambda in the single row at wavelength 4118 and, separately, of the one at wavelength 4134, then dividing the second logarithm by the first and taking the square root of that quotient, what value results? 1.03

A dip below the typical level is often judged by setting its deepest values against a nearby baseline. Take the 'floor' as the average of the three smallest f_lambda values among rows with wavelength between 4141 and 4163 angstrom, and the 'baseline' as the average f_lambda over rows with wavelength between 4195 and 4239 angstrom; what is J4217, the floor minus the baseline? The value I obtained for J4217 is -5.3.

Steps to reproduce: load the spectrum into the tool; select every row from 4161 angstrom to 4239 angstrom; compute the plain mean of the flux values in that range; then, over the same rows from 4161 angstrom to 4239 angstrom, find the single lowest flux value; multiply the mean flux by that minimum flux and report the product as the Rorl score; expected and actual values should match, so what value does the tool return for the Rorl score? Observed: 1082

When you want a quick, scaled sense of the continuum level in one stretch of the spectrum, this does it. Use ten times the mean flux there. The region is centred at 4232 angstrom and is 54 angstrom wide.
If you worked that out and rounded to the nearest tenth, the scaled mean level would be 396.8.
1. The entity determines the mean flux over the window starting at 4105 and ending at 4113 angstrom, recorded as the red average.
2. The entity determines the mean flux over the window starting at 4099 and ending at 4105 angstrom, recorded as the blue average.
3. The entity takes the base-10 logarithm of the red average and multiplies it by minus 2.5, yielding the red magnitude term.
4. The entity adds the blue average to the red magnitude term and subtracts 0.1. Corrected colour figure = 33.1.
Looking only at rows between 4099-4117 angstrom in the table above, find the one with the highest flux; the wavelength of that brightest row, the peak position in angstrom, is 4112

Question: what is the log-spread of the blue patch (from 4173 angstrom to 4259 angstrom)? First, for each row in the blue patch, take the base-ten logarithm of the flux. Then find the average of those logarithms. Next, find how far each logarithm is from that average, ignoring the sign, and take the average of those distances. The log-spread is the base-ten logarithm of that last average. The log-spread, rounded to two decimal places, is -1.41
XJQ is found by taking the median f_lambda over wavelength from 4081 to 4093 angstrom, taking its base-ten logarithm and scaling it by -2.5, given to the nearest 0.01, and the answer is -3.96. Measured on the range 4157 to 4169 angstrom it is -3.94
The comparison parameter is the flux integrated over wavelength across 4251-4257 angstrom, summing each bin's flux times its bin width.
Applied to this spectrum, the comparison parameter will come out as 234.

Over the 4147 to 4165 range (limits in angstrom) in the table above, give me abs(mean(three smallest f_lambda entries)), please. 34.2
